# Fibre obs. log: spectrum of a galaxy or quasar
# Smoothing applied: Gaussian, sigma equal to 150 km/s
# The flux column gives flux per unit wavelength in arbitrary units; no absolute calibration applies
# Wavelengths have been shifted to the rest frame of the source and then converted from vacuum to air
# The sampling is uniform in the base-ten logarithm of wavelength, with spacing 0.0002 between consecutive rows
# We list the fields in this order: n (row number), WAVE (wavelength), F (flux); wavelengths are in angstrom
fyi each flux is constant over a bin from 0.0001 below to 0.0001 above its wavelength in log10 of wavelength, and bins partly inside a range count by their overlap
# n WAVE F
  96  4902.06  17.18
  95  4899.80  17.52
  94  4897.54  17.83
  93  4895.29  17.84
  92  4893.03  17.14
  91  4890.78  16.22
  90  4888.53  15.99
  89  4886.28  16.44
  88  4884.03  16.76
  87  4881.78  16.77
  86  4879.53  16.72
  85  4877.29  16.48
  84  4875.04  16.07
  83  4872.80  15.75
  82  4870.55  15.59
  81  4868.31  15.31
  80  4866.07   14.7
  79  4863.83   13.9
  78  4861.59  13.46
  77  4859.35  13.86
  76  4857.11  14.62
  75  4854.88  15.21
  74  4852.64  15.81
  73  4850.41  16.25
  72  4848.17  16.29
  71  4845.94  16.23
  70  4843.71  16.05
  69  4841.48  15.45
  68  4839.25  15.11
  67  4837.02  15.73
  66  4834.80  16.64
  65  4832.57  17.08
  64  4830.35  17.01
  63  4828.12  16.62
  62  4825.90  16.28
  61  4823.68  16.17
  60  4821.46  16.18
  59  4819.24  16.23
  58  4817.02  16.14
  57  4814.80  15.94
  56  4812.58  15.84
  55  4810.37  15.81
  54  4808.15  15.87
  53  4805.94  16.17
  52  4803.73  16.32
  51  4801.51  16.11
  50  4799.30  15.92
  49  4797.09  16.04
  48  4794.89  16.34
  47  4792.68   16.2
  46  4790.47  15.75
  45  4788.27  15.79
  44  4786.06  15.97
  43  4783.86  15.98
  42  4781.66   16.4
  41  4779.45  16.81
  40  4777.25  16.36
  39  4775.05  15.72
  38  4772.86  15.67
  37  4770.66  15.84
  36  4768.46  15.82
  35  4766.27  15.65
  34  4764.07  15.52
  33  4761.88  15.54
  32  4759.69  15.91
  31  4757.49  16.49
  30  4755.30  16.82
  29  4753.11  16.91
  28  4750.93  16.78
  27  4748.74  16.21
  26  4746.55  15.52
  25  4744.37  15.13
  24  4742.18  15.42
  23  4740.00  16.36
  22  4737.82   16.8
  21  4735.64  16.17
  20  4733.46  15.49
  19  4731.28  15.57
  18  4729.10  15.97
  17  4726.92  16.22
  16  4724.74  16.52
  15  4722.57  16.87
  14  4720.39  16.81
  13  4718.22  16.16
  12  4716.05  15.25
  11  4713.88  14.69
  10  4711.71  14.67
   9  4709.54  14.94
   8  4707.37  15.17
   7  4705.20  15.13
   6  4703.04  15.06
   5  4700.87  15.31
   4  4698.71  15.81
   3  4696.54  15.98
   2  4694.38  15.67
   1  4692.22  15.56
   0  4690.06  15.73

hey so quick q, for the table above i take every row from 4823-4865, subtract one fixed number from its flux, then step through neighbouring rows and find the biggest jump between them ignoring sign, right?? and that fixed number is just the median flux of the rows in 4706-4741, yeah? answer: 0.91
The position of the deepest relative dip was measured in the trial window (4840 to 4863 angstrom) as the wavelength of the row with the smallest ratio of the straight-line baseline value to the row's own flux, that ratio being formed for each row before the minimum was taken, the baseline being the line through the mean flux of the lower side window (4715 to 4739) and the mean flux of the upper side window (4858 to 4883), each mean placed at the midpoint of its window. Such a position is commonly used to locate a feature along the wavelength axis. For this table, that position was 4848.17 angstrom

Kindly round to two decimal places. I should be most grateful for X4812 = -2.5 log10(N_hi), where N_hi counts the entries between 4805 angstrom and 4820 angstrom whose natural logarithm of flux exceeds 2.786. 0.00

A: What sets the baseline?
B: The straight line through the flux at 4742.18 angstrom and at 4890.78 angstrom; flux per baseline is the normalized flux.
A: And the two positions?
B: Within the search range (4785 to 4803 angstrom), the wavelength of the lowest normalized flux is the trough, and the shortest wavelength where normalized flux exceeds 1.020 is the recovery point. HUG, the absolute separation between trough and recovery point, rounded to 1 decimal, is 4.4 angstrom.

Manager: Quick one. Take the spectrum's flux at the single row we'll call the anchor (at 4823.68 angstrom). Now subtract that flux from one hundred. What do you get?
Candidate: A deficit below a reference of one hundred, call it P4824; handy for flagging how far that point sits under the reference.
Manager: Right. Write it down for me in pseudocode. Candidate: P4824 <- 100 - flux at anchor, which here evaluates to 83.83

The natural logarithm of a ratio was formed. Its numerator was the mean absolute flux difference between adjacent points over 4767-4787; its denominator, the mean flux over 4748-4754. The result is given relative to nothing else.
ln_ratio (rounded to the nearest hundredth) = -4.12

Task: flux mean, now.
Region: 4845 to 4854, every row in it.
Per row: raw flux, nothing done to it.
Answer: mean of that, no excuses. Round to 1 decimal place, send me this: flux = 16.1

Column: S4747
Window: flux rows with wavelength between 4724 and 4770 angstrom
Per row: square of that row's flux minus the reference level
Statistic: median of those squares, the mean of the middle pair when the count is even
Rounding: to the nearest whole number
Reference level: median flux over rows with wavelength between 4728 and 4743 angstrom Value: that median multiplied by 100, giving 20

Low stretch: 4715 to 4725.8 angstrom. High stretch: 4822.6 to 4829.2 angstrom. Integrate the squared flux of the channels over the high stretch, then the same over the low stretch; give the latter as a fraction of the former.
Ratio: 1.6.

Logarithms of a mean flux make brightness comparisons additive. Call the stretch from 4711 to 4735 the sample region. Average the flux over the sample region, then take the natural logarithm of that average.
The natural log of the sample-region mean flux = 2.76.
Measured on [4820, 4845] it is 2.79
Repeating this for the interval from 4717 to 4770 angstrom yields 2.78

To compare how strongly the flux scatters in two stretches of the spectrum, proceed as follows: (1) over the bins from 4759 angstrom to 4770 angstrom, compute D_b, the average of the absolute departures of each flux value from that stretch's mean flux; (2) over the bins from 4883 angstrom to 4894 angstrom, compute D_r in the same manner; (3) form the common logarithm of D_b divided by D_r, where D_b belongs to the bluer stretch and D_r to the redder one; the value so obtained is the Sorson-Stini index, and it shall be -0.40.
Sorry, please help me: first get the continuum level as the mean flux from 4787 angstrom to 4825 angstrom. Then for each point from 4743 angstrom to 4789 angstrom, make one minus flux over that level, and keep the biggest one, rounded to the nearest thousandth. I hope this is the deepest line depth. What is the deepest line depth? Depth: 0.057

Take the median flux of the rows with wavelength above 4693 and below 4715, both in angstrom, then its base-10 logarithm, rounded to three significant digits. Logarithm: 1.18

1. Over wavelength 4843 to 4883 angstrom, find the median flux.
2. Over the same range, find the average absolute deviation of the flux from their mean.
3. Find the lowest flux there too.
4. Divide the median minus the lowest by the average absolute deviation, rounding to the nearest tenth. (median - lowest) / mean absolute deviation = 2.8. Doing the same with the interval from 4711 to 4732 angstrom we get 2.1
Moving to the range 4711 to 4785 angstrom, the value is 2.6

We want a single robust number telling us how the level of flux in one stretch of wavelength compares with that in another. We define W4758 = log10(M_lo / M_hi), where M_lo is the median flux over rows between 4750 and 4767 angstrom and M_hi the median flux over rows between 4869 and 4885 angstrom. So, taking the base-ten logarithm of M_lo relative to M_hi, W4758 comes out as -0.0074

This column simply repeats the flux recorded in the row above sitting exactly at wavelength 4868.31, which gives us 15.31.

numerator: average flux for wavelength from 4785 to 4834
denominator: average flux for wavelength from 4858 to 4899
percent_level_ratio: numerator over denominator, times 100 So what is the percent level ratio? 101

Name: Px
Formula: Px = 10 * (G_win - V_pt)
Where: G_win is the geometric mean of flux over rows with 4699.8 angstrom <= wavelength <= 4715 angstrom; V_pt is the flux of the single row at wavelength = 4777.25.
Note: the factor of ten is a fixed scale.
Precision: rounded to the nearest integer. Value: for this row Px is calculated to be -14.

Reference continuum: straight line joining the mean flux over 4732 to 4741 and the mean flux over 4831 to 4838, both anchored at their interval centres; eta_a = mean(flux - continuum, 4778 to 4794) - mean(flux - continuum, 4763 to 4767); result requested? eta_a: 0.5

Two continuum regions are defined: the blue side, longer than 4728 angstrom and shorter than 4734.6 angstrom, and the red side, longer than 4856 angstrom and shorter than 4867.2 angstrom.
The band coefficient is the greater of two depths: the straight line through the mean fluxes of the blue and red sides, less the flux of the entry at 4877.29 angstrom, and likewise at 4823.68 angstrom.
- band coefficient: -1.6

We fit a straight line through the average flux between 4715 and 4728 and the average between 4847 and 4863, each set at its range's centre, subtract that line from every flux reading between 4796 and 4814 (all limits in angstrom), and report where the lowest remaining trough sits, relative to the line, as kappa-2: 4810.37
